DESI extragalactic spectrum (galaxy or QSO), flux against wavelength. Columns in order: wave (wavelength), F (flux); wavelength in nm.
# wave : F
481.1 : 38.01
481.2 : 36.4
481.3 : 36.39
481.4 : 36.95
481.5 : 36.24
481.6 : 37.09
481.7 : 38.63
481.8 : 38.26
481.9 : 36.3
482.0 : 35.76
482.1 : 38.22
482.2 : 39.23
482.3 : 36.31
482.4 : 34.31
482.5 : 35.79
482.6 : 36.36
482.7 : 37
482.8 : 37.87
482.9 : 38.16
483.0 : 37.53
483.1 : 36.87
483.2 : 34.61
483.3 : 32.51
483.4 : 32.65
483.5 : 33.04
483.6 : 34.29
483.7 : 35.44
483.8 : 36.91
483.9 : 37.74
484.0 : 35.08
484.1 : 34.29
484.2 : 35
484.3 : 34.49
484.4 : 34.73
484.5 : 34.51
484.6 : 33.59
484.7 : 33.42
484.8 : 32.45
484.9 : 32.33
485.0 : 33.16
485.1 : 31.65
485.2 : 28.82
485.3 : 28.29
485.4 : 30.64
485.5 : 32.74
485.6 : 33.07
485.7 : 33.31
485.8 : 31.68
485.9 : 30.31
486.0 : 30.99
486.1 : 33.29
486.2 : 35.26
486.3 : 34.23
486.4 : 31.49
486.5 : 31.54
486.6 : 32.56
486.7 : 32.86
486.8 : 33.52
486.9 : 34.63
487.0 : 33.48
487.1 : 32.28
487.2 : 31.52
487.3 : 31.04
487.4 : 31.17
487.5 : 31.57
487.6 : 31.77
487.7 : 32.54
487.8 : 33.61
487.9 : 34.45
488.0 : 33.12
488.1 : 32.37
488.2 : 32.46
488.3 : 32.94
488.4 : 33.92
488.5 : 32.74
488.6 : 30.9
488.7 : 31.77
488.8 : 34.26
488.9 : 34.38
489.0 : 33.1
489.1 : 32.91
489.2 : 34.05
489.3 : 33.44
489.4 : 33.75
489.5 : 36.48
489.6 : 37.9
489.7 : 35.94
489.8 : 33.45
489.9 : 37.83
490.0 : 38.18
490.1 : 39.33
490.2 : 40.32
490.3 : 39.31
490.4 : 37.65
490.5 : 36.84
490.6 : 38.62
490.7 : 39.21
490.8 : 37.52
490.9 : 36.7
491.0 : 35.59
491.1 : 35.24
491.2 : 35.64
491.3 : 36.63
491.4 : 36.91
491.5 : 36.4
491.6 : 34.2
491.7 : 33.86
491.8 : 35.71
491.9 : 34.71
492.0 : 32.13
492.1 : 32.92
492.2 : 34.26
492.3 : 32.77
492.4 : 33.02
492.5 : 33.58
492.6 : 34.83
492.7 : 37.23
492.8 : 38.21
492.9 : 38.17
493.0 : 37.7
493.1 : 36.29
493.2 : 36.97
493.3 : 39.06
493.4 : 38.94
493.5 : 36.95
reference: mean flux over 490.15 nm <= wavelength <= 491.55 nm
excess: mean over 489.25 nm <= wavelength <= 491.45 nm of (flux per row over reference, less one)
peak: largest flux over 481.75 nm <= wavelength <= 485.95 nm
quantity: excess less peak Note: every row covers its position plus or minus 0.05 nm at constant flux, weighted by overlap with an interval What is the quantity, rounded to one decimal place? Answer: -39.2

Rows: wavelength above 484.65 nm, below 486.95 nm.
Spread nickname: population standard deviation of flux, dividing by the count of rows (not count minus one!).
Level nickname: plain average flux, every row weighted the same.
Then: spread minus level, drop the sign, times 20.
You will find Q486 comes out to 612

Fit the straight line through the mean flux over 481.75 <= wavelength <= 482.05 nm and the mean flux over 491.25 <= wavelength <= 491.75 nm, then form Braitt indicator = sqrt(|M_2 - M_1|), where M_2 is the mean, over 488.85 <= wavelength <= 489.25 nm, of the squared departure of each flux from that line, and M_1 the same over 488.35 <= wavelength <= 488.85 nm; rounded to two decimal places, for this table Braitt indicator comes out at 2.54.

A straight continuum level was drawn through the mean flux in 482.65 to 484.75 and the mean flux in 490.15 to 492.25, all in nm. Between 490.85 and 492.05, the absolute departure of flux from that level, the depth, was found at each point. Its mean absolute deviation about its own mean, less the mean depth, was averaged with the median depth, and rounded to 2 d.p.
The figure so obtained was 0.15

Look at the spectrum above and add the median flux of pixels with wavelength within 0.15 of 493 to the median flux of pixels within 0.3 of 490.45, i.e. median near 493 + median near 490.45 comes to 76.6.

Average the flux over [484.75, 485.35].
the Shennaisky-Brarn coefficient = 31.1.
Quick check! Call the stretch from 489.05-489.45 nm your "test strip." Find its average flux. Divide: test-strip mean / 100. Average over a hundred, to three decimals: 0.335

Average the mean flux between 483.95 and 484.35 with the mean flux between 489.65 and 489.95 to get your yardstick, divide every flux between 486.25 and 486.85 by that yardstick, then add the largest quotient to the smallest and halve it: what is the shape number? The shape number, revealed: 0.933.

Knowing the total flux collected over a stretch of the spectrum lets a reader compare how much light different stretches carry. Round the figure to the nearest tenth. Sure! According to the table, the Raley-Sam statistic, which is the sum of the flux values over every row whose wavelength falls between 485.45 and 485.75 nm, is 99.1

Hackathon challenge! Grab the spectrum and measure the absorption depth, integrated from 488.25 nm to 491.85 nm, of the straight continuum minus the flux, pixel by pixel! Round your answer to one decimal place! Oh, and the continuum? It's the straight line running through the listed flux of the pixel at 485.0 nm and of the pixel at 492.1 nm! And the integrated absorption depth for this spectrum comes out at -9.6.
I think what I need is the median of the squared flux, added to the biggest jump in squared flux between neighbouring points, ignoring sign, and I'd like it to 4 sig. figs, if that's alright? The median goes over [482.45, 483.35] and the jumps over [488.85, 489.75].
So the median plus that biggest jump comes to 1551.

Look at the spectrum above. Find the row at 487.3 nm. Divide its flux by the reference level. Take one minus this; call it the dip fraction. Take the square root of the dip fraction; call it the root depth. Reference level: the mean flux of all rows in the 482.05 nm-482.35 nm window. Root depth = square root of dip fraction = 0.43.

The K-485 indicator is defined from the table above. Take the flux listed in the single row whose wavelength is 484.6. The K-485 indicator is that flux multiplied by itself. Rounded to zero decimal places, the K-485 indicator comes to 1128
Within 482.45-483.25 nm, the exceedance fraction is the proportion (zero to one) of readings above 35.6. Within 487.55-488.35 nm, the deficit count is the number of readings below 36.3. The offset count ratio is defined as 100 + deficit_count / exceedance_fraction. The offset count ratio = 109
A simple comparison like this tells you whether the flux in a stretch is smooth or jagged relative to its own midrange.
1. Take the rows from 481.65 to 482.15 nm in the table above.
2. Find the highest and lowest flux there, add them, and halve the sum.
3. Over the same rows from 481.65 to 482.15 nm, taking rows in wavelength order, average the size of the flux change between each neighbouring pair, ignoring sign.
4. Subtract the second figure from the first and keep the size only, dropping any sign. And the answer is 35.9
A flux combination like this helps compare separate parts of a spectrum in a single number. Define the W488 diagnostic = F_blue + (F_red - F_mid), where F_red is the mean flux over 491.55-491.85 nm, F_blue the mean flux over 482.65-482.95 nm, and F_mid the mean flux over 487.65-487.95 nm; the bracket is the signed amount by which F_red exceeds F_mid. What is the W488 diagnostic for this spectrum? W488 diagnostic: 38.7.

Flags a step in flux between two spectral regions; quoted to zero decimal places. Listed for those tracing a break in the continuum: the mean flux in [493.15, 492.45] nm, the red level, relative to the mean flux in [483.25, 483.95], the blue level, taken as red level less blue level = 2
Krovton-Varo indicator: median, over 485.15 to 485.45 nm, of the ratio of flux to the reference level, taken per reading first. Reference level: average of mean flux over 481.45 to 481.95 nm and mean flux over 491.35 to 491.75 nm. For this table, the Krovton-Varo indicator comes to 0.79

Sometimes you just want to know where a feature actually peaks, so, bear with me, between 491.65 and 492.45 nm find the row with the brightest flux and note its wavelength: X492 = 491.8 nm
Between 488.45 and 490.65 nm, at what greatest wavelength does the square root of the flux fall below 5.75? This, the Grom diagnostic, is 489.1 nm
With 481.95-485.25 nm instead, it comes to 485.2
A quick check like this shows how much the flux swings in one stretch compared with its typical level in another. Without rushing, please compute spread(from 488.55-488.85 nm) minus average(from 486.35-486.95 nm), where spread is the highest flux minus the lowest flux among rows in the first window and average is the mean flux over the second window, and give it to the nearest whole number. -29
